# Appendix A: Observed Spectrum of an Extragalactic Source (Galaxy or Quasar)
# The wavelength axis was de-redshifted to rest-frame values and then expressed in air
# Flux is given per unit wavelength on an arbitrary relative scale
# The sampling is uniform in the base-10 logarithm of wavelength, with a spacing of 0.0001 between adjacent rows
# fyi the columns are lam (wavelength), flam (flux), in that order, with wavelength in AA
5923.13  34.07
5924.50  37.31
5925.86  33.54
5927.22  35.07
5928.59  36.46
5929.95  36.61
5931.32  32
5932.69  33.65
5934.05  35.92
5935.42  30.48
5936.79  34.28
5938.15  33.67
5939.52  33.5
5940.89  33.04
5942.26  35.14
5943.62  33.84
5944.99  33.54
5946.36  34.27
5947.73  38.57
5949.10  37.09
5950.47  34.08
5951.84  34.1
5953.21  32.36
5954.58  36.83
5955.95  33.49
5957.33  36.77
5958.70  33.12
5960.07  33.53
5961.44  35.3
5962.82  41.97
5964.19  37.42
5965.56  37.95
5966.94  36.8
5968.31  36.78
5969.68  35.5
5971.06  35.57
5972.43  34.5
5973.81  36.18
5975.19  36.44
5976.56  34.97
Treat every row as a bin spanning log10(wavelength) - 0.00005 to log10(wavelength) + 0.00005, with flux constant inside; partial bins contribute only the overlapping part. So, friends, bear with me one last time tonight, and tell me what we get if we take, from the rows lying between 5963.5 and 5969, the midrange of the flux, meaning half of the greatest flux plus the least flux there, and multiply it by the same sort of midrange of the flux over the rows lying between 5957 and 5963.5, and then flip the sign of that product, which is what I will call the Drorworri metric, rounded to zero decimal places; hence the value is -1403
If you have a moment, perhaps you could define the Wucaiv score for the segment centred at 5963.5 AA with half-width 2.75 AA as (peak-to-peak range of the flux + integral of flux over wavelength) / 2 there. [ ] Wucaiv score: 108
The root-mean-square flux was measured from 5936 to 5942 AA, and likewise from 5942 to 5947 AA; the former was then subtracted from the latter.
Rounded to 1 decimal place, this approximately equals 0.6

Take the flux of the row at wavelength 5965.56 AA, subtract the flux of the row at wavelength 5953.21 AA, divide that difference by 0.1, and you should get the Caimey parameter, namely 56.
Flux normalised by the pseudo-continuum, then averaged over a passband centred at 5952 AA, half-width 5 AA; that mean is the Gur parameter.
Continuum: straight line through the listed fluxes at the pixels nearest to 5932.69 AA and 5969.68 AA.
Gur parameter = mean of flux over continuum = 1.018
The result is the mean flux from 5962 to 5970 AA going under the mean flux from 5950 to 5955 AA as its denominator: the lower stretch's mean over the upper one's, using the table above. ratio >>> 0.91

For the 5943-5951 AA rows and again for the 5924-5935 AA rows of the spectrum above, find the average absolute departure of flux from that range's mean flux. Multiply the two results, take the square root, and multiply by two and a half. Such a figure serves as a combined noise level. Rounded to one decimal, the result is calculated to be 4.0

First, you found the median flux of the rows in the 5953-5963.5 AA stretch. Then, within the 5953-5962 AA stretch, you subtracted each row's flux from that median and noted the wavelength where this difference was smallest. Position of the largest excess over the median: 5954.58 AA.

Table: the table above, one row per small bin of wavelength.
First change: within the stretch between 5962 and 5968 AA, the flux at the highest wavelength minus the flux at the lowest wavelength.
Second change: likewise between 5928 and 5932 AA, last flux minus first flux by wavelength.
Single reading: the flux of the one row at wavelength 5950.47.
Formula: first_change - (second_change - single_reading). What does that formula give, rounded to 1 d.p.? 33.4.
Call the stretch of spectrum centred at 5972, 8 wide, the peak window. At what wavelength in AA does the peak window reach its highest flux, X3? 5968.31 AA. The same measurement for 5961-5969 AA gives 5962.82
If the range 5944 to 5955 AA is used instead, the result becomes 5947.73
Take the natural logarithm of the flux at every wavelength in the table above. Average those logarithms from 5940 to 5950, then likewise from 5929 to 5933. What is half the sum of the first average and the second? 3.54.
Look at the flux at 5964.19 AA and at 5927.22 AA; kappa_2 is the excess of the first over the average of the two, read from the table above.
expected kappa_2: 1.2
